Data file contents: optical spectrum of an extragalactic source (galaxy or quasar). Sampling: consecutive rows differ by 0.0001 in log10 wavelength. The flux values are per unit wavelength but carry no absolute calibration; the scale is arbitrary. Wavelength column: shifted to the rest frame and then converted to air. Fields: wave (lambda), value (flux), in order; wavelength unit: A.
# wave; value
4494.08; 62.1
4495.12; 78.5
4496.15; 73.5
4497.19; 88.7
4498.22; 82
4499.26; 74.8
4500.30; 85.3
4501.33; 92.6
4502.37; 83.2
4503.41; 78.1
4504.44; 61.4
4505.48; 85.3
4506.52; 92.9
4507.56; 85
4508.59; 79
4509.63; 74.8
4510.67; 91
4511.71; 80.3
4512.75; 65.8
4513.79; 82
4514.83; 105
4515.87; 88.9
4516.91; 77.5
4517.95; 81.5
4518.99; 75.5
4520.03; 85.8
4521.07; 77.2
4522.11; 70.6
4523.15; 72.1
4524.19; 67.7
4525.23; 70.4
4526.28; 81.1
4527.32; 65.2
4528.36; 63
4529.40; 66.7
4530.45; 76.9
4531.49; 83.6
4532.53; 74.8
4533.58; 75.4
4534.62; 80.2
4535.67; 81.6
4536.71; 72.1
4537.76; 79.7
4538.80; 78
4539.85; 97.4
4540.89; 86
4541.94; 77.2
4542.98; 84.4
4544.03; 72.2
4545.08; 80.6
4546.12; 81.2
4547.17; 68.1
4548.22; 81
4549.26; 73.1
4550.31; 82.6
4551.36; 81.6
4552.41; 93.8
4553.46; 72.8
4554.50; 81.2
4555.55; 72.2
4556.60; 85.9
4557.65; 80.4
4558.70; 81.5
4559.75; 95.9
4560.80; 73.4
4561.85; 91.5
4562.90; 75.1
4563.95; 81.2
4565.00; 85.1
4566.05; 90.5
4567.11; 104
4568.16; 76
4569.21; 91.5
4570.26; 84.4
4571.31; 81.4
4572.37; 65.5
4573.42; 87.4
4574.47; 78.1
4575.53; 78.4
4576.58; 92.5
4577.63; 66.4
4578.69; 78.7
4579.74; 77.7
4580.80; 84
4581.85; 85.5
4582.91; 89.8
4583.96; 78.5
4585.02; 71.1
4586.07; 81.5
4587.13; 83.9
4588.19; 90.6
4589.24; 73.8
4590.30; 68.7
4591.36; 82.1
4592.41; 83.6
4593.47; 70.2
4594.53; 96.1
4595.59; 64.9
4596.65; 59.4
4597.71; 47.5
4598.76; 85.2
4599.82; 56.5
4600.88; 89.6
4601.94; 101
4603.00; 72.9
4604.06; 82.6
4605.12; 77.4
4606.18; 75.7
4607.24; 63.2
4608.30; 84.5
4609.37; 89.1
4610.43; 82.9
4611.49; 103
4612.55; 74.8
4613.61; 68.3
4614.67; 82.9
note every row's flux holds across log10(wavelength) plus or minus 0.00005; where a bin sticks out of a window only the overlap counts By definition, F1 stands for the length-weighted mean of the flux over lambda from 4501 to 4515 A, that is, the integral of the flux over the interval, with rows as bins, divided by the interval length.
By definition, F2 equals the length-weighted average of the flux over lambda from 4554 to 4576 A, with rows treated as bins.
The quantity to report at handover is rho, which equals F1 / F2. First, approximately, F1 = 81.9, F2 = 83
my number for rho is 0.99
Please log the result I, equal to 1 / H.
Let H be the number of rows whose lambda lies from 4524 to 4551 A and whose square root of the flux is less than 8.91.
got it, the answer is 0.071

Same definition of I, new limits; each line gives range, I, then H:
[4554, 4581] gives 0.100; 10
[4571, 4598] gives 0.071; 14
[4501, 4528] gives 0.077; 13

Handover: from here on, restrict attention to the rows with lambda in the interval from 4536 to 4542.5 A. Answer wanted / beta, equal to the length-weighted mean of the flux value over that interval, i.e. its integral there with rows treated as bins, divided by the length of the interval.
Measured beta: 82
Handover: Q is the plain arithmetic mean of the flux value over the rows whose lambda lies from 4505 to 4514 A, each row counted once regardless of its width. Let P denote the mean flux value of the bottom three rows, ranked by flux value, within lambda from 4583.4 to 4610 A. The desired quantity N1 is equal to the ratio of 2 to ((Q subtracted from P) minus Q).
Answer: -0.0183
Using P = 54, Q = 82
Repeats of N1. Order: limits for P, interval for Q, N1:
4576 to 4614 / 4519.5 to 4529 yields -0.0221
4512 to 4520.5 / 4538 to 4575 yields -0.0219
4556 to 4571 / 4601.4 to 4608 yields -0.0242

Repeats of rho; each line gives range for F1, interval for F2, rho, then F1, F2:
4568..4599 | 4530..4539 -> 1.00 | 78.5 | 78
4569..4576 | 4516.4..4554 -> 1.04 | 80.5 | 77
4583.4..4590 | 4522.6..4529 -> 1.14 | 79.6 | 70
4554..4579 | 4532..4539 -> 1.07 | 82.4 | 77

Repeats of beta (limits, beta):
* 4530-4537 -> 78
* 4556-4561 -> 84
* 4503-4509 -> 80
